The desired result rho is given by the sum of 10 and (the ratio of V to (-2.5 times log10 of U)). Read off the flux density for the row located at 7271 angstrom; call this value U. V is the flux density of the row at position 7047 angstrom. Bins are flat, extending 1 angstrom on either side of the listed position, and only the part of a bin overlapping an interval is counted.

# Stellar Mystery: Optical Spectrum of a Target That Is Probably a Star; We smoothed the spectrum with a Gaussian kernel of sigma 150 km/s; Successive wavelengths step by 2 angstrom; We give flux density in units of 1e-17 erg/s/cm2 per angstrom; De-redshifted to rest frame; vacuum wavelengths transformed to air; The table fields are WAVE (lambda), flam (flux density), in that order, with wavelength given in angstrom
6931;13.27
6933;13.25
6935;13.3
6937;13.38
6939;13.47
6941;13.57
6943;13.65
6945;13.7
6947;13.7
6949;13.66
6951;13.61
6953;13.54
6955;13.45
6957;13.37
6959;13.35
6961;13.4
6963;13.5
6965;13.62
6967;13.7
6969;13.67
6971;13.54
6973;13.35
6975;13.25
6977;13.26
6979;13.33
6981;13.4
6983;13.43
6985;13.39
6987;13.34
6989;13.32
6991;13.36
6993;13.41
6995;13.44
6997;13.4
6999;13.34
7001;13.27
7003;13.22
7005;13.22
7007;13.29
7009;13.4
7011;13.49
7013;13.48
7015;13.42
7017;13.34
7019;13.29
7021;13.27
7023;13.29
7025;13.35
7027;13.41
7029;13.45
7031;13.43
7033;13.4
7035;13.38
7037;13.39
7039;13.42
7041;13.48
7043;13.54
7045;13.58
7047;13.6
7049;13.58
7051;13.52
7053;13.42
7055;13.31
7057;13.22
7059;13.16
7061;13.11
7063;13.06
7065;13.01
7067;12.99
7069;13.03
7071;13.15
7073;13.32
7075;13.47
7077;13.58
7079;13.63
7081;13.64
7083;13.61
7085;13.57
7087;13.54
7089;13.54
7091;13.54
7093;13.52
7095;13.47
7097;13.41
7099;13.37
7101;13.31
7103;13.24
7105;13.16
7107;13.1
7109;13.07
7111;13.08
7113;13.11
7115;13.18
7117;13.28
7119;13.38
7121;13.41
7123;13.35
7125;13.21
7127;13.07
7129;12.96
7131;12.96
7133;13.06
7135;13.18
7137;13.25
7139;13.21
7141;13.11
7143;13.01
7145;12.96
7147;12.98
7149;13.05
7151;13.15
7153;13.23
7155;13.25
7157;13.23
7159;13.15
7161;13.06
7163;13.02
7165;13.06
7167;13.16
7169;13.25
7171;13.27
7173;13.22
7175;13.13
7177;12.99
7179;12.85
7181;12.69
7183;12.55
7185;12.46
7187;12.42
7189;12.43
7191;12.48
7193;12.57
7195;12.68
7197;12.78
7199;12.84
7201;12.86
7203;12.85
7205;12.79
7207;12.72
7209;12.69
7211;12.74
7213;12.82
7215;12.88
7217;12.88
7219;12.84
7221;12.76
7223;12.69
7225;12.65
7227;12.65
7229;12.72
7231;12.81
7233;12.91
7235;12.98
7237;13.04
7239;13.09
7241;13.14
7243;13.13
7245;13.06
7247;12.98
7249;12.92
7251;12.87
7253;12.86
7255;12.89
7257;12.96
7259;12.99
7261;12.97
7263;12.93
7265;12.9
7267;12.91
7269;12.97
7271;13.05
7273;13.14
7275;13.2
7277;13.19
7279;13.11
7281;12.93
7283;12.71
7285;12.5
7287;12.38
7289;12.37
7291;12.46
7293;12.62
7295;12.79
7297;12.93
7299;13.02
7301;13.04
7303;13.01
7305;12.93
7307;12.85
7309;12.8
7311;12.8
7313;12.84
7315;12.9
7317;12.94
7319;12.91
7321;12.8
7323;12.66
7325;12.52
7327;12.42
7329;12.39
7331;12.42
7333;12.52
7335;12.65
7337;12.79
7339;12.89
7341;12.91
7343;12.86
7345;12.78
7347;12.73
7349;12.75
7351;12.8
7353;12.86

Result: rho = 5.12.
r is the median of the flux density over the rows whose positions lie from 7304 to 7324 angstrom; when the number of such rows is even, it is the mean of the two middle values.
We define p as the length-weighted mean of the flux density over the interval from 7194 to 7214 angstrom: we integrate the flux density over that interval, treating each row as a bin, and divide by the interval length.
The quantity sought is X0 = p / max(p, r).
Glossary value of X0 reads 0.99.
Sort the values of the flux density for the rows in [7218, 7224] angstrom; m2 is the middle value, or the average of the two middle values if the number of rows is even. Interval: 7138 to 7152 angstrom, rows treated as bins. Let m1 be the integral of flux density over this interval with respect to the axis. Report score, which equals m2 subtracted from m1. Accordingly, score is 170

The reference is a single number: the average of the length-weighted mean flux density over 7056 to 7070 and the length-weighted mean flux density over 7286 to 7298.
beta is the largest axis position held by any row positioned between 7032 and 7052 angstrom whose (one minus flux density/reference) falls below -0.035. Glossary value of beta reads 7051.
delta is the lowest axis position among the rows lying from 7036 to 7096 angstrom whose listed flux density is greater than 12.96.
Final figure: 7037 angstrom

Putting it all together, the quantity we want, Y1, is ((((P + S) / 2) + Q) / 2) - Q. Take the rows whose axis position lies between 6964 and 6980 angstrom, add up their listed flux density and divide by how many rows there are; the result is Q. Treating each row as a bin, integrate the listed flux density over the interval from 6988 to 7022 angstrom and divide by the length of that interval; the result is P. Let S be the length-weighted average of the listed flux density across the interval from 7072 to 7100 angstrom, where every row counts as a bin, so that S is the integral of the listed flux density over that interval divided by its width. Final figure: 0.0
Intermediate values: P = 13.4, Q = 13.5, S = 13.5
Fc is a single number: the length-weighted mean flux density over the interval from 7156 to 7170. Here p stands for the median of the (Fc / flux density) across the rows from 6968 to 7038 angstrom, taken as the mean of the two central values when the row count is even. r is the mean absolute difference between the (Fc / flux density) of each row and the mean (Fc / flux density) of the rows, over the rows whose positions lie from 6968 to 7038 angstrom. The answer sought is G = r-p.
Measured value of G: -0.976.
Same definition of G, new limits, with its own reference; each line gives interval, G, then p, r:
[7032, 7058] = -0.972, 0.98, 0.0068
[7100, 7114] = -0.996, 1.00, 0.0054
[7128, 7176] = -0.992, 1.00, 0.0070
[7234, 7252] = -1.001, 1.01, 0.0059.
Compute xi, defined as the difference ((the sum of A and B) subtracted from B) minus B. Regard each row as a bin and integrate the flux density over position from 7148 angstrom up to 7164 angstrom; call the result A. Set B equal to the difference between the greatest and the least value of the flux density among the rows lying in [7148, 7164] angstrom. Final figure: -211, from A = 210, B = 0.23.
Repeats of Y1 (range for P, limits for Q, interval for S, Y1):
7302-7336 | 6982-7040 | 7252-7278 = -0.3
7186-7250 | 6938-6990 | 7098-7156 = -0.2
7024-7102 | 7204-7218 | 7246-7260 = 0.2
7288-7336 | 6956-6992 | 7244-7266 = -0.3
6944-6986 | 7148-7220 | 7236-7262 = 0.2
